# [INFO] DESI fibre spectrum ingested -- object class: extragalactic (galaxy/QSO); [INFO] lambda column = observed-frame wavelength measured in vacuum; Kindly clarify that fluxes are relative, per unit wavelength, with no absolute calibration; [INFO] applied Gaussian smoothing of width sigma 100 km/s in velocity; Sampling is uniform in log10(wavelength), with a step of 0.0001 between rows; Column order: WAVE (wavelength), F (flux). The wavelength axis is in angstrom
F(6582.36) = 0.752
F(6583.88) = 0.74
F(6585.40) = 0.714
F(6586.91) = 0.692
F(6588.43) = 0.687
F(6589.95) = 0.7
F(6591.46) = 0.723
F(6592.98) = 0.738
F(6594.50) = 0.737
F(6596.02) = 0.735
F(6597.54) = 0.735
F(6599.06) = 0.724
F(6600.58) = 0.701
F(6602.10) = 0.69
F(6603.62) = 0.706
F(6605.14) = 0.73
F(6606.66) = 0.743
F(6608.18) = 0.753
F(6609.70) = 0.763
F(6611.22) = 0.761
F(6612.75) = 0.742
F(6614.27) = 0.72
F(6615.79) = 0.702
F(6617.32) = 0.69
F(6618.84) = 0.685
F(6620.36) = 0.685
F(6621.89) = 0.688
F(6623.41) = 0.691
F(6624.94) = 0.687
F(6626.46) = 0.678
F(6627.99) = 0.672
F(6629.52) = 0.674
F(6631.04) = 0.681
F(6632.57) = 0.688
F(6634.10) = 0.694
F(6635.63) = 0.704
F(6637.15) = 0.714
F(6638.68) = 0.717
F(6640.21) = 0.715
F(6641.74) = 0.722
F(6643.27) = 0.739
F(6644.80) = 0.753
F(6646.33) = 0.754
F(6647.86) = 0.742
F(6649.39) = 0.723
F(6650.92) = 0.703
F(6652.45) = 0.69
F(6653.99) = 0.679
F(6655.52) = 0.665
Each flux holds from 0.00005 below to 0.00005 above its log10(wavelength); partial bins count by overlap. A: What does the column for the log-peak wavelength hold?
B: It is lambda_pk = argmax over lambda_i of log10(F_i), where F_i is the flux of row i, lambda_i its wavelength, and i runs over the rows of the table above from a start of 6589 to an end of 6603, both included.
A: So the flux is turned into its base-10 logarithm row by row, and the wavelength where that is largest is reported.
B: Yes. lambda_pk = 6592.98 angstrom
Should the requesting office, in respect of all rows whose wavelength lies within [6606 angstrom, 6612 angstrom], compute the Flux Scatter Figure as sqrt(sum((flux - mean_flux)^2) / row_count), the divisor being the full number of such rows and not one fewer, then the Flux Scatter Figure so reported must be 0.0079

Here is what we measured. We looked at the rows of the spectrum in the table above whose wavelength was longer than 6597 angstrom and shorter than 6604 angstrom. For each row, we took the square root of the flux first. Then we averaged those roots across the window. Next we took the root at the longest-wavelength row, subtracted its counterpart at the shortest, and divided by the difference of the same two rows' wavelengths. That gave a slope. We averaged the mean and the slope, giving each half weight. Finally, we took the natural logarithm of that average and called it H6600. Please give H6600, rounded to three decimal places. -0.867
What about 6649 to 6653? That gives -0.875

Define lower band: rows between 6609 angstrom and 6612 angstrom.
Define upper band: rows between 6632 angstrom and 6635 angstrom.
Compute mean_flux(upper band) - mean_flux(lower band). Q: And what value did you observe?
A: -0.07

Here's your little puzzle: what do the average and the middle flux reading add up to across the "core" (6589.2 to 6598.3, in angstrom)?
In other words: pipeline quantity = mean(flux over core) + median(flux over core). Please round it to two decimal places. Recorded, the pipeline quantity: 1.46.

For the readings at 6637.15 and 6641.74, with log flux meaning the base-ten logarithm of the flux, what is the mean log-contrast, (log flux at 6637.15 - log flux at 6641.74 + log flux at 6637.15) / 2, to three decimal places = -0.076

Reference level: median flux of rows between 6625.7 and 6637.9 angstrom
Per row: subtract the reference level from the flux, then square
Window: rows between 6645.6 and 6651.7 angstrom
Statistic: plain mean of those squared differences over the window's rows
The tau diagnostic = 0.0025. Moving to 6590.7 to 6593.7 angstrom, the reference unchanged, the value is 0.0022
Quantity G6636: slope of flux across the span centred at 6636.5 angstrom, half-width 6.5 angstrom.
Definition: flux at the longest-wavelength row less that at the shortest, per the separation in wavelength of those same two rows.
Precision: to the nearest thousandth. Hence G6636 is 0.004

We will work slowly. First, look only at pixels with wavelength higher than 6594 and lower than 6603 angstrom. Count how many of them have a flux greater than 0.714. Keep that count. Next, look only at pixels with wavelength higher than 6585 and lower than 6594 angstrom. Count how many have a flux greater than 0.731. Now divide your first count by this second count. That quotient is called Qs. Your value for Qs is 4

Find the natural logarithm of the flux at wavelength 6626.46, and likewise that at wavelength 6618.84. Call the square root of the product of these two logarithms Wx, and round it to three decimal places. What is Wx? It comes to 0.383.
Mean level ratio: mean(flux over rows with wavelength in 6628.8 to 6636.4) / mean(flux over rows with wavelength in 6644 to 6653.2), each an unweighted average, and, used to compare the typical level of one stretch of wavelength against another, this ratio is 0.95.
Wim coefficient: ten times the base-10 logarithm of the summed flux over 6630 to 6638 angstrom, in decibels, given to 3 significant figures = 5.42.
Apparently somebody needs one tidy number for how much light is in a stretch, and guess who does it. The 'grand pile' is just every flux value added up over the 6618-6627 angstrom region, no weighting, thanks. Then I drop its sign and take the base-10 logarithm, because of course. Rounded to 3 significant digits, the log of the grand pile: 0.614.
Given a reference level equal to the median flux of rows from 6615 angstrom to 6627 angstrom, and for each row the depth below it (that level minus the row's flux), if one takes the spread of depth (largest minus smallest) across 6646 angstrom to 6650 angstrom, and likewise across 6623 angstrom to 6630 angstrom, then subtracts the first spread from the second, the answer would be -0.012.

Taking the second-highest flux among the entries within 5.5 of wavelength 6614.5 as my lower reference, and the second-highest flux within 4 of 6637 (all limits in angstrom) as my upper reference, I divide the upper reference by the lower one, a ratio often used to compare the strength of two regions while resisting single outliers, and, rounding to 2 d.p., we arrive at 0.94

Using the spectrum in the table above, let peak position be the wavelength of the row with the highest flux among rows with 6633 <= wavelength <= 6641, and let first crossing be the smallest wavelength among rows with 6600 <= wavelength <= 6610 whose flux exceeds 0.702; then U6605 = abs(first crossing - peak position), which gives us 35.1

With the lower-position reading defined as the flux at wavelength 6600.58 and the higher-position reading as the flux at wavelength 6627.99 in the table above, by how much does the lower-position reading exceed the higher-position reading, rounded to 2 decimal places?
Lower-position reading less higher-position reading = 0.03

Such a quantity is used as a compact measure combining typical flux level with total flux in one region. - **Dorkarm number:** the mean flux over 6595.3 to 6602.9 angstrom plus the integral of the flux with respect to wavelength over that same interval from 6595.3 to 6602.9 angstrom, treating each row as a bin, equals 6.16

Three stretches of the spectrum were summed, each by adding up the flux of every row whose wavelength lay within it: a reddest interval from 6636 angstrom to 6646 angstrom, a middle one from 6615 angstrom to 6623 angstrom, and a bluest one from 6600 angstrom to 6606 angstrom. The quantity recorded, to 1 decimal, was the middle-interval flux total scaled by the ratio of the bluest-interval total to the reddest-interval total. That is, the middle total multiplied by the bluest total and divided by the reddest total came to 2.2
